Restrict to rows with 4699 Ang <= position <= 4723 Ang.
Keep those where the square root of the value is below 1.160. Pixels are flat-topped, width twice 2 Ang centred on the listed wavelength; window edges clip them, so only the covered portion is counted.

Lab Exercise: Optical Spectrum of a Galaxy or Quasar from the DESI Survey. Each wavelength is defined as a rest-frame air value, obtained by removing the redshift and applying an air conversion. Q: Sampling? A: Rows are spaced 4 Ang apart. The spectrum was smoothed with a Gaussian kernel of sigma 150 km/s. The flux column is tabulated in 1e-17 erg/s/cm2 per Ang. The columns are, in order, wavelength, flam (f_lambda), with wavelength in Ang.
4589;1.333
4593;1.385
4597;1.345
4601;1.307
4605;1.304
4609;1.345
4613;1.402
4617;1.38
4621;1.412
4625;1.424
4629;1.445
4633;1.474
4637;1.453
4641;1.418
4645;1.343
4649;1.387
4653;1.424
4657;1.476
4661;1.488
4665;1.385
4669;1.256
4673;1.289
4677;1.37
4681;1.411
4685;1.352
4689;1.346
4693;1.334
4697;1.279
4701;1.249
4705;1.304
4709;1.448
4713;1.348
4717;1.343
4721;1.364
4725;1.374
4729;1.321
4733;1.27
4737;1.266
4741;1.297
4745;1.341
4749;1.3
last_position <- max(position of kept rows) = 4717 Ang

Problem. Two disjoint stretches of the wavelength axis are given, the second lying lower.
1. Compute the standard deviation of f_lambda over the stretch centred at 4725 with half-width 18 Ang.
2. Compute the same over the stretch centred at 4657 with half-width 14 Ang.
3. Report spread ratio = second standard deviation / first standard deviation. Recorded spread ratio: 1.4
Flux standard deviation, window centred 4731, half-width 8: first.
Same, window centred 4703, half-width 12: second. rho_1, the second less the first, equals 0.019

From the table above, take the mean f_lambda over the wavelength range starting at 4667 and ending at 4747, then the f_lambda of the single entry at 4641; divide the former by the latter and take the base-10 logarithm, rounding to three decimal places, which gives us -0.028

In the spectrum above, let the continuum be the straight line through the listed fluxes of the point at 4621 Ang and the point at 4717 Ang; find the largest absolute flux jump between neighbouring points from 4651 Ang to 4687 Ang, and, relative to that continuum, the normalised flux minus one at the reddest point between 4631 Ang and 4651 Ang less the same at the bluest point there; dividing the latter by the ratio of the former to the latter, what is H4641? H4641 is 0.022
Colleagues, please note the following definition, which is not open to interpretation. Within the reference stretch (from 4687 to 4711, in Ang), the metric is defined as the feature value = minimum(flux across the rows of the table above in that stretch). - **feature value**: 1.249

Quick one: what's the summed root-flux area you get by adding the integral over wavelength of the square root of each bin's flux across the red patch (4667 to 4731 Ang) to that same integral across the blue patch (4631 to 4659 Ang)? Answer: 107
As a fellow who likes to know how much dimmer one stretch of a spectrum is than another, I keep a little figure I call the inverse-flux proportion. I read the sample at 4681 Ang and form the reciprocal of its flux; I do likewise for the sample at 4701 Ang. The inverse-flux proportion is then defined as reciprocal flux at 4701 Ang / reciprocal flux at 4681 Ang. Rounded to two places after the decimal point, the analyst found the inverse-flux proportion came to 1.13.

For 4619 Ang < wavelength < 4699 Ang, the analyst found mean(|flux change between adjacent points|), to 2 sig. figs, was 0.045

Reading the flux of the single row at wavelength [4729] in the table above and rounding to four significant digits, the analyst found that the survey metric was 1.321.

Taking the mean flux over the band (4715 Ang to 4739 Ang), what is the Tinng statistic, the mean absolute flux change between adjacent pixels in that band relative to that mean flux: 0.021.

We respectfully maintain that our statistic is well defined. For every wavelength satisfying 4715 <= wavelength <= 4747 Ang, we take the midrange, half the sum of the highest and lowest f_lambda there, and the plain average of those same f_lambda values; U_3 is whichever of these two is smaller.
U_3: 1.32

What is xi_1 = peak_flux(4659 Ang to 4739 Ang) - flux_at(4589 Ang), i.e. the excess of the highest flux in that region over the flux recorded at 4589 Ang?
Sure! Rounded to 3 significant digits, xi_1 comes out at 0.155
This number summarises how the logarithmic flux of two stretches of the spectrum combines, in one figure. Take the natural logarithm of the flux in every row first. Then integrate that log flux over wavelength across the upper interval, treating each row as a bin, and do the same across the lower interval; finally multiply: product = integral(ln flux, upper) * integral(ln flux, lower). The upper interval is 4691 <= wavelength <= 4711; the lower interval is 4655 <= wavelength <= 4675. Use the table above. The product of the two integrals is 35.5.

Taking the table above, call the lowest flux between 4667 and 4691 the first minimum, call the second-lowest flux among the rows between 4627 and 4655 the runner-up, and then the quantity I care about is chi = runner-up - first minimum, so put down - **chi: 0.13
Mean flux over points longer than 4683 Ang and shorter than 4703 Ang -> 1.31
